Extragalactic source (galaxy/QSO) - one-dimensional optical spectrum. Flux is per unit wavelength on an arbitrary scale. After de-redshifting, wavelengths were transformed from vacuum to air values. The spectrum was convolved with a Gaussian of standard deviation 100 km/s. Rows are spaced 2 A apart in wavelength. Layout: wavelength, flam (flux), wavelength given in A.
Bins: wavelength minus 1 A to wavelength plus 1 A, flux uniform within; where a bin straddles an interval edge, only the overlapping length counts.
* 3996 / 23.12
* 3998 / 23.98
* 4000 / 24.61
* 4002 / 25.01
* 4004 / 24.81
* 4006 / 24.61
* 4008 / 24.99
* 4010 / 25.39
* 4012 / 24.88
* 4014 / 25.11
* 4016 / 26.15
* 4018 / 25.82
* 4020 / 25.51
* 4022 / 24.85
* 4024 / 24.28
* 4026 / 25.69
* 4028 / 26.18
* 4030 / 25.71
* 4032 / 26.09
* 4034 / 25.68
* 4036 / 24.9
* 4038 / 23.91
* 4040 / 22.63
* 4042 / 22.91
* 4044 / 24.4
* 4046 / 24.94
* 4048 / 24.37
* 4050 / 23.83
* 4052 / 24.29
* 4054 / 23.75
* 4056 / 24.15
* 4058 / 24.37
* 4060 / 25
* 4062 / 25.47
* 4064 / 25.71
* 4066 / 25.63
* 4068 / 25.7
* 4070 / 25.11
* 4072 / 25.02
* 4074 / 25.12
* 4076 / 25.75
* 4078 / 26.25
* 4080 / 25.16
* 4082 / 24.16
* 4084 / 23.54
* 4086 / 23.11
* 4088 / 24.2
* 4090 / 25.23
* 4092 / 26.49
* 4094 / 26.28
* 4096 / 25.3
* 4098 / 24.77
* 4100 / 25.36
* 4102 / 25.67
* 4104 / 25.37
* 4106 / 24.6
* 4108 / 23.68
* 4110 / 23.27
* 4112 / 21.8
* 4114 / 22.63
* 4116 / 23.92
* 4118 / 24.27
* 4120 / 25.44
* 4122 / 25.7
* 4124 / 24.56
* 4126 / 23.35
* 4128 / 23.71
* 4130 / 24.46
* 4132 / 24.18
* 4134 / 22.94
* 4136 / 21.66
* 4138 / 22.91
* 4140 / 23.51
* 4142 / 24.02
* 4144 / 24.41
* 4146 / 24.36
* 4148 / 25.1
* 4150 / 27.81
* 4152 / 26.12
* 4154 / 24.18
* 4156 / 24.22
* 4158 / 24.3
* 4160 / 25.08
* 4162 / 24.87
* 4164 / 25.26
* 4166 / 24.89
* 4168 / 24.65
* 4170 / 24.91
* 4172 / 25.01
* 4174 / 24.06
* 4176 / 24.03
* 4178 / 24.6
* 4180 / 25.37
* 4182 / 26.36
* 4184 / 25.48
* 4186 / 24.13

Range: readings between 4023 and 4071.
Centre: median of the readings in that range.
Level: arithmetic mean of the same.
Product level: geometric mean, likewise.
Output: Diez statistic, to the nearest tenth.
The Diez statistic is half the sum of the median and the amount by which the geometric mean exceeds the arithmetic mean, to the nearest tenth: 12.5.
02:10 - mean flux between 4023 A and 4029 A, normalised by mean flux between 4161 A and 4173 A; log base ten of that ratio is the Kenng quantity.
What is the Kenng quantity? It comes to 0.008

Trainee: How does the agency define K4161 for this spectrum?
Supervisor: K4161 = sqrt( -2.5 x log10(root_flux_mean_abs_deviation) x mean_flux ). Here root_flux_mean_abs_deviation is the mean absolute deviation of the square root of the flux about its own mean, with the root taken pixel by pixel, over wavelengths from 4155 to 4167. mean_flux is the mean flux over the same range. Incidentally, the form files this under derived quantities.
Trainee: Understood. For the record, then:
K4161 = 9.5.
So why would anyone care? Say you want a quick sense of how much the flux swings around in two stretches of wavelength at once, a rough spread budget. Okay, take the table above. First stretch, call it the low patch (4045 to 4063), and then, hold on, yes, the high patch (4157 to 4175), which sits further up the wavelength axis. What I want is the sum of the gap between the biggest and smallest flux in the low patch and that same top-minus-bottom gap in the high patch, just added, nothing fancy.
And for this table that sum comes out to 2.9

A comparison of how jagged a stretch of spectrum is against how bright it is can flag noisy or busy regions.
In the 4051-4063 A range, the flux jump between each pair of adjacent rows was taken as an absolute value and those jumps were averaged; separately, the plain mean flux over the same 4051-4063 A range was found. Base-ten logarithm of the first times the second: 1.04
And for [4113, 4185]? 1.26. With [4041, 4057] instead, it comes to 1.19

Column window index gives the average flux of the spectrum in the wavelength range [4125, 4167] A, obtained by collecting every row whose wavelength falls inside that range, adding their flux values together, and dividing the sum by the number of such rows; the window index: 24.3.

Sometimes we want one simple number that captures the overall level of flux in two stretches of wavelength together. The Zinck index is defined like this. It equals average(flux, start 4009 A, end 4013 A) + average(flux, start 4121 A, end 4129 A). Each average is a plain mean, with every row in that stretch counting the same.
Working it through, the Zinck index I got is 49.5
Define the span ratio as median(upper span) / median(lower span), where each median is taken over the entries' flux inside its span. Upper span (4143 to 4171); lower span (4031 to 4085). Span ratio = 1.00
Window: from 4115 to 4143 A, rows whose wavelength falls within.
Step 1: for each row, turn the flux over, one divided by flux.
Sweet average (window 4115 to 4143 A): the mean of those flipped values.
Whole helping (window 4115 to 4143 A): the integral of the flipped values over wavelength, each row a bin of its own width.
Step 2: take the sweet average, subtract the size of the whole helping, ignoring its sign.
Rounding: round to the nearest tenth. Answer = -1.1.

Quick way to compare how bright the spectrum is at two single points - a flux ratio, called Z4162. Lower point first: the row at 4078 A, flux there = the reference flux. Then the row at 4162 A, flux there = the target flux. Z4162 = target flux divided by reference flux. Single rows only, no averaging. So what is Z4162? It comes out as 0.95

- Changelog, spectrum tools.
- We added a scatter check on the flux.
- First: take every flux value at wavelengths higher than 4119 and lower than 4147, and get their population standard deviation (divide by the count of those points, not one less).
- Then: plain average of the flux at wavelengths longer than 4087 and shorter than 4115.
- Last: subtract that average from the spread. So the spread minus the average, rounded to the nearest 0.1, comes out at -23.6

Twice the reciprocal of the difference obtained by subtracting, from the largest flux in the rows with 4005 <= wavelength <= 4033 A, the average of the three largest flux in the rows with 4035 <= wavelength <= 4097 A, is -12.5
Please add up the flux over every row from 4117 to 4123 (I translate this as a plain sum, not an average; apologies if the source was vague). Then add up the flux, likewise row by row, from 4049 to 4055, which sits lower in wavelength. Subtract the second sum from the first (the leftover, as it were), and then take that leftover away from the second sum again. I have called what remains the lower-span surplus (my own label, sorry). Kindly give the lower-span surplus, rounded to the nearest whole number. 68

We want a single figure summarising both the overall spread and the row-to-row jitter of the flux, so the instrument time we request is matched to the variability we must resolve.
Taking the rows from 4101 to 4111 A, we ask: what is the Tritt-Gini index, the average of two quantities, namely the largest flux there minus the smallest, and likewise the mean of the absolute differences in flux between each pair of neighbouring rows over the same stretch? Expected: 1.50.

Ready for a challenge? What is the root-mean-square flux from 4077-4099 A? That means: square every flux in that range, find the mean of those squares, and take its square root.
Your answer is 25.0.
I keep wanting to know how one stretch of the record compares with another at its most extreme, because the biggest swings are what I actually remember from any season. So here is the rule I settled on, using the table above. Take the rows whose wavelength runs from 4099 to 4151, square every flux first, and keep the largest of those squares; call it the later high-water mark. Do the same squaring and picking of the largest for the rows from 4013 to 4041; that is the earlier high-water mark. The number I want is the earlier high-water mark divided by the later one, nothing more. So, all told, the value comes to 0.89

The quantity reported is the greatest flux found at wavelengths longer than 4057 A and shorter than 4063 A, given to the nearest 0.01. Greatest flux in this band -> 25.47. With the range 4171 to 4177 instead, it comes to 25.01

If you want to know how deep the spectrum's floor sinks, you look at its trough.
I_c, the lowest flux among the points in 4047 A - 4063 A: 23.75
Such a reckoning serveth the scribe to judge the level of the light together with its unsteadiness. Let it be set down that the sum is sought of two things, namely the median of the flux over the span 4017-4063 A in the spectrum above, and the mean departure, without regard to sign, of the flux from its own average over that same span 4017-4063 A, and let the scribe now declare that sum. 25.6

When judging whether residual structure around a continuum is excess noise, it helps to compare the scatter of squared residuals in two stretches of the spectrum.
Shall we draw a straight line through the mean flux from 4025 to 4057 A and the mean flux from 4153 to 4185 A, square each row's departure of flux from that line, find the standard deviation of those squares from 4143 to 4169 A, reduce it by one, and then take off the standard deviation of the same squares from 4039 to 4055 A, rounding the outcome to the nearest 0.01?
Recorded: 0.02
